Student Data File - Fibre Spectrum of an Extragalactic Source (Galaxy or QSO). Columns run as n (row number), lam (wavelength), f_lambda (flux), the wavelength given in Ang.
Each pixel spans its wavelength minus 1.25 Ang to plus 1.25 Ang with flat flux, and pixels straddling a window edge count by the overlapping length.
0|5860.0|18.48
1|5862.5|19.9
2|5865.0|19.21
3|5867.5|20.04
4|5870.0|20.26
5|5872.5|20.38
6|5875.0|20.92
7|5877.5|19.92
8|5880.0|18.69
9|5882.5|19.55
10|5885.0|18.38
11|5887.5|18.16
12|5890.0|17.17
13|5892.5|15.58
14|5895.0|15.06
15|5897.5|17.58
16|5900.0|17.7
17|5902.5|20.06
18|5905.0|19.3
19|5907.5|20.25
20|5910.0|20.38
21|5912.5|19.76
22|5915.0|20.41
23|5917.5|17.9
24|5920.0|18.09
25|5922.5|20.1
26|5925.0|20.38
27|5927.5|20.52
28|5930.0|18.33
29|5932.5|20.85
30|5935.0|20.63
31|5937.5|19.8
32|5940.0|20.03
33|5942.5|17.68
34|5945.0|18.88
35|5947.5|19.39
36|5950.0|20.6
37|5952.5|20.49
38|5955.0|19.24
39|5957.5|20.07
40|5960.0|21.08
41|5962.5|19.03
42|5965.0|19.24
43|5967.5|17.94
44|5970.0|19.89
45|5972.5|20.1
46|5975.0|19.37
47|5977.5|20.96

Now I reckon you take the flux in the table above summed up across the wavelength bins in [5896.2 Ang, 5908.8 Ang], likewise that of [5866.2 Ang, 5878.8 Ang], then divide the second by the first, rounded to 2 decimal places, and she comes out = 1.07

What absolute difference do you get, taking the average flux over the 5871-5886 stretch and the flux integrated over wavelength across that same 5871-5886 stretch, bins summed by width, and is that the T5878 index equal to 275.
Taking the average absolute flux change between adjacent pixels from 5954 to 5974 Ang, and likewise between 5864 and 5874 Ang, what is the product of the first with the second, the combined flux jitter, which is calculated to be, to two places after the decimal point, 0.42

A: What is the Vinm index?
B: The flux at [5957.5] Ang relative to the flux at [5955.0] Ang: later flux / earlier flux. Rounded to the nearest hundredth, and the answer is 1.04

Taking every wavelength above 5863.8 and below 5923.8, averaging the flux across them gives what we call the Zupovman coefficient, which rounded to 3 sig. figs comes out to 19.0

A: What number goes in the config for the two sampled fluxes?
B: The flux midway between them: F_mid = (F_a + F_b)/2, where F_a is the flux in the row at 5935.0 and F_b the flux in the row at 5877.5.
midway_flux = 20.3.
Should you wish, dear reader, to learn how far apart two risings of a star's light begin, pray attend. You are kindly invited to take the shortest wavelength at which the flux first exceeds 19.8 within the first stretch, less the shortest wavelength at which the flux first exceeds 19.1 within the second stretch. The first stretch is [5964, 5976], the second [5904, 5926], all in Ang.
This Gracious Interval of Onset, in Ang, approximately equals 65.0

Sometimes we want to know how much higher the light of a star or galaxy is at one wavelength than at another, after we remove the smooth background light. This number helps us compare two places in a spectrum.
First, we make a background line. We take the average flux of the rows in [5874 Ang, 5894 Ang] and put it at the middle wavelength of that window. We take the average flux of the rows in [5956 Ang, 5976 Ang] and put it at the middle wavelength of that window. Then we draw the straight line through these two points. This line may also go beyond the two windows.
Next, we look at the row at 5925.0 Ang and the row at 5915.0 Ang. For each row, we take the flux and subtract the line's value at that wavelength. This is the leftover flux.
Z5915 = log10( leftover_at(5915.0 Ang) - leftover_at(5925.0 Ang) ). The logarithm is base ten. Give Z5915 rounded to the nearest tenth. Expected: -0.8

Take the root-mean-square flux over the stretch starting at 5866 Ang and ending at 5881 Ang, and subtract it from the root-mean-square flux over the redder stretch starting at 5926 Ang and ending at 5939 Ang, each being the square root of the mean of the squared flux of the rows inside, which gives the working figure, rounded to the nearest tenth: 0.0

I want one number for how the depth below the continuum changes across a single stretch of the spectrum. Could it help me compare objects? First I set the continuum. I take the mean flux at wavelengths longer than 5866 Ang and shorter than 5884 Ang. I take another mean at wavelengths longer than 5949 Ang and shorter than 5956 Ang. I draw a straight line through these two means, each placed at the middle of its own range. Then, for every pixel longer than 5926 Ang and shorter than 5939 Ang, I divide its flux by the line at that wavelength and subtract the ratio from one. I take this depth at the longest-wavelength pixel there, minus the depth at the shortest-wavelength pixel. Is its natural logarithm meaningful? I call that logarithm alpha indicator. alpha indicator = -3.3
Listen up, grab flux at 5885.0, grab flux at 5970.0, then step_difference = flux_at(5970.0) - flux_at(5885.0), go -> 1.5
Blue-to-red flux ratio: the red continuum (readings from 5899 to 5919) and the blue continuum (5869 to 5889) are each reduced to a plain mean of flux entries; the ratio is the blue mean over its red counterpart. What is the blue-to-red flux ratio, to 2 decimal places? 1.00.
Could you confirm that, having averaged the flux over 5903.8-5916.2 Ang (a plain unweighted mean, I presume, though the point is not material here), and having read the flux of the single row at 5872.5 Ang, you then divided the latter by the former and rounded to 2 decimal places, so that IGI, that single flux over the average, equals 1.02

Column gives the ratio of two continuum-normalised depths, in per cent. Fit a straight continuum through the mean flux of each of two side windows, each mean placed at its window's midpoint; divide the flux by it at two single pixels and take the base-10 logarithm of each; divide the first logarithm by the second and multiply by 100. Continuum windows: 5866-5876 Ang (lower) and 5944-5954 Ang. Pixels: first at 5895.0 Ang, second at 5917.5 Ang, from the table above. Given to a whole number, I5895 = 258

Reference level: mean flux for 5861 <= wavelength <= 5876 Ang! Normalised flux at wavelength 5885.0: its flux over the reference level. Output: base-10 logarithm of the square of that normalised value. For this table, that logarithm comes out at -0.08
